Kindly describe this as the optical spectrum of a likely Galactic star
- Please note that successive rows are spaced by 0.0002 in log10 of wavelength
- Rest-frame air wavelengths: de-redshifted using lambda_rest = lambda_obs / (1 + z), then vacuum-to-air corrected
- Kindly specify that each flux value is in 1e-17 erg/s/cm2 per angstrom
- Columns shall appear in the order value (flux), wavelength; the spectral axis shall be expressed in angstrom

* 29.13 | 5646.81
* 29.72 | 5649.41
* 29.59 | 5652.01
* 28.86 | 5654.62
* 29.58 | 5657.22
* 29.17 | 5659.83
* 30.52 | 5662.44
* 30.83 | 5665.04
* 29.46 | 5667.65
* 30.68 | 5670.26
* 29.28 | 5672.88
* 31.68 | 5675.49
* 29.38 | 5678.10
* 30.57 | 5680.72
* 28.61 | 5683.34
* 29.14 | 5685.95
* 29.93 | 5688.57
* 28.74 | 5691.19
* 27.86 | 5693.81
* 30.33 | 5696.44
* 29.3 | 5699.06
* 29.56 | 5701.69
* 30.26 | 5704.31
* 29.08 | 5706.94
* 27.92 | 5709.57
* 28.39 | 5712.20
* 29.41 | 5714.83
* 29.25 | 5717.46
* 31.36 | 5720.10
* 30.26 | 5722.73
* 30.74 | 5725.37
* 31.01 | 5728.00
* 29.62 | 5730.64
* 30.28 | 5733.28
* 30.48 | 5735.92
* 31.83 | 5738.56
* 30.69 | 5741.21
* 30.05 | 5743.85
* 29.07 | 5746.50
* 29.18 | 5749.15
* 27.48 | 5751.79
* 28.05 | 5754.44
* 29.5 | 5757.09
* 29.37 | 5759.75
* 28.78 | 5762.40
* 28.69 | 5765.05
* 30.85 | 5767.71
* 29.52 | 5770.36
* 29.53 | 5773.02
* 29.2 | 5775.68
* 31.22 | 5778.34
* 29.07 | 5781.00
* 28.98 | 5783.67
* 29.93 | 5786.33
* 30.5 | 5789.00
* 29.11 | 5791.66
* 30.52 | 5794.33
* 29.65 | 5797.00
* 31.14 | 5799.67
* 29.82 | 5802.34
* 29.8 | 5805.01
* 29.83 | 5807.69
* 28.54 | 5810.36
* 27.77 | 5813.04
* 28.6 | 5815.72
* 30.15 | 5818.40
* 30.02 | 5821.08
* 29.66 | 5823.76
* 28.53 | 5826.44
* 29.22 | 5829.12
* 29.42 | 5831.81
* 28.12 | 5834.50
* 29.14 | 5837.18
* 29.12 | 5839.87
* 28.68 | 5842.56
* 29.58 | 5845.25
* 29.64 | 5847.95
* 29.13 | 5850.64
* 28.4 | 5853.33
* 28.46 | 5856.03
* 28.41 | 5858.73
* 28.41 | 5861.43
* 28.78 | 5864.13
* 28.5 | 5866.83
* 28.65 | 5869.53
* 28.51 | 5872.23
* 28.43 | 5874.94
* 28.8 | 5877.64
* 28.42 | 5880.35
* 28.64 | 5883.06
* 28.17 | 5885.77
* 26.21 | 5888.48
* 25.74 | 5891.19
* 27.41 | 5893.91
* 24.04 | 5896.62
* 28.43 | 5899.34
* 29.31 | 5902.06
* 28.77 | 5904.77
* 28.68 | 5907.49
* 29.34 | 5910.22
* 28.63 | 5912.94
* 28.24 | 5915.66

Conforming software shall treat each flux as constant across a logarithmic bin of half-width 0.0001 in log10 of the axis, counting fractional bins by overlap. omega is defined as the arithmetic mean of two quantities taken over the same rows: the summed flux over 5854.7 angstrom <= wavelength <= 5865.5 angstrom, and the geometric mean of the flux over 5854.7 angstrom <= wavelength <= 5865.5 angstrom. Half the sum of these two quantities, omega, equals 71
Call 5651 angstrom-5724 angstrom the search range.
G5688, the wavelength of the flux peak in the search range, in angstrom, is 5675.49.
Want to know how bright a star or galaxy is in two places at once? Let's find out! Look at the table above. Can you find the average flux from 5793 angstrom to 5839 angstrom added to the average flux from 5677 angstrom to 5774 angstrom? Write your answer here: 59.0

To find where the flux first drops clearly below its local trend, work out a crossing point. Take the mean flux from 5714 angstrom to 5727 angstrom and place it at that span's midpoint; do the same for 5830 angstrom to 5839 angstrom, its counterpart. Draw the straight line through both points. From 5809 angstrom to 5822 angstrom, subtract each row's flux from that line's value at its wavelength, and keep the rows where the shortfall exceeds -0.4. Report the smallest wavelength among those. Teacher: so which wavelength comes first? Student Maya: 5810.36 angstrom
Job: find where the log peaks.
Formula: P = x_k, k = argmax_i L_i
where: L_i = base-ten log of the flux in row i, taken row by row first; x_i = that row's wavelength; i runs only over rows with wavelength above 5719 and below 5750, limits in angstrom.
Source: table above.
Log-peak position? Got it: 5738.56 angstrom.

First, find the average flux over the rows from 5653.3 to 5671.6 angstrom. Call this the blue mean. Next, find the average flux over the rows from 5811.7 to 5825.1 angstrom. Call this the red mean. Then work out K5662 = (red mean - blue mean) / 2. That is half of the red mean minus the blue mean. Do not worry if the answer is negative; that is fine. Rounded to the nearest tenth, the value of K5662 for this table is -0.3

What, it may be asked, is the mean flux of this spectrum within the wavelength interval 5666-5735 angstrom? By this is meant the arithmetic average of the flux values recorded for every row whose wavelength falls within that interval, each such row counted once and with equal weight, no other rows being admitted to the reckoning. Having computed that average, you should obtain 29.7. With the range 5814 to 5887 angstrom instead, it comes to 28.9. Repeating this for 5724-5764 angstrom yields 29.7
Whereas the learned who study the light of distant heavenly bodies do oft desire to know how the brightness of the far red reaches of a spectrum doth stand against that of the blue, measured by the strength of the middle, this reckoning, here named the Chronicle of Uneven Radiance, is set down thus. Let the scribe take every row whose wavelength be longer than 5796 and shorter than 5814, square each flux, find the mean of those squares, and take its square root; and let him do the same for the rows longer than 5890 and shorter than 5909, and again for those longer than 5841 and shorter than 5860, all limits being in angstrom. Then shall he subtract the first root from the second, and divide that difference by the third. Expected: -0.07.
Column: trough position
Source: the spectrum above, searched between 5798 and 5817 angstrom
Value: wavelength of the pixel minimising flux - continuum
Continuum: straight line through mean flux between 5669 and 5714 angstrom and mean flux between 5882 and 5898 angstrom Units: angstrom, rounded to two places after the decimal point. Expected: 5813.04 angstrom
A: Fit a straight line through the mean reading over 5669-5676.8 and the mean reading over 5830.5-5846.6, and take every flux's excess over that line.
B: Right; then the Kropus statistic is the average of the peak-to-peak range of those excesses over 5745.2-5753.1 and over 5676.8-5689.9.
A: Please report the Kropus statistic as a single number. 1.8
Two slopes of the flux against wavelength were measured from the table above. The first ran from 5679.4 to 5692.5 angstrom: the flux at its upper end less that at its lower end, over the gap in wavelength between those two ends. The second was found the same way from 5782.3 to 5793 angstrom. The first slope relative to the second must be -11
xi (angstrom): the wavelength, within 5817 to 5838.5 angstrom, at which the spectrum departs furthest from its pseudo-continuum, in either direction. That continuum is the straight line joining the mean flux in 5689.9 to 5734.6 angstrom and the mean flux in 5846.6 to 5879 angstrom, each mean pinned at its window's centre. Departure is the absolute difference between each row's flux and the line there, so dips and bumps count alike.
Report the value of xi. 5818.40 angstrom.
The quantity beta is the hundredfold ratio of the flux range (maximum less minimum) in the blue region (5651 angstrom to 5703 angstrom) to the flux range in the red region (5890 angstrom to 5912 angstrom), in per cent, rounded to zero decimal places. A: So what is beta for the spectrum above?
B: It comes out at 72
